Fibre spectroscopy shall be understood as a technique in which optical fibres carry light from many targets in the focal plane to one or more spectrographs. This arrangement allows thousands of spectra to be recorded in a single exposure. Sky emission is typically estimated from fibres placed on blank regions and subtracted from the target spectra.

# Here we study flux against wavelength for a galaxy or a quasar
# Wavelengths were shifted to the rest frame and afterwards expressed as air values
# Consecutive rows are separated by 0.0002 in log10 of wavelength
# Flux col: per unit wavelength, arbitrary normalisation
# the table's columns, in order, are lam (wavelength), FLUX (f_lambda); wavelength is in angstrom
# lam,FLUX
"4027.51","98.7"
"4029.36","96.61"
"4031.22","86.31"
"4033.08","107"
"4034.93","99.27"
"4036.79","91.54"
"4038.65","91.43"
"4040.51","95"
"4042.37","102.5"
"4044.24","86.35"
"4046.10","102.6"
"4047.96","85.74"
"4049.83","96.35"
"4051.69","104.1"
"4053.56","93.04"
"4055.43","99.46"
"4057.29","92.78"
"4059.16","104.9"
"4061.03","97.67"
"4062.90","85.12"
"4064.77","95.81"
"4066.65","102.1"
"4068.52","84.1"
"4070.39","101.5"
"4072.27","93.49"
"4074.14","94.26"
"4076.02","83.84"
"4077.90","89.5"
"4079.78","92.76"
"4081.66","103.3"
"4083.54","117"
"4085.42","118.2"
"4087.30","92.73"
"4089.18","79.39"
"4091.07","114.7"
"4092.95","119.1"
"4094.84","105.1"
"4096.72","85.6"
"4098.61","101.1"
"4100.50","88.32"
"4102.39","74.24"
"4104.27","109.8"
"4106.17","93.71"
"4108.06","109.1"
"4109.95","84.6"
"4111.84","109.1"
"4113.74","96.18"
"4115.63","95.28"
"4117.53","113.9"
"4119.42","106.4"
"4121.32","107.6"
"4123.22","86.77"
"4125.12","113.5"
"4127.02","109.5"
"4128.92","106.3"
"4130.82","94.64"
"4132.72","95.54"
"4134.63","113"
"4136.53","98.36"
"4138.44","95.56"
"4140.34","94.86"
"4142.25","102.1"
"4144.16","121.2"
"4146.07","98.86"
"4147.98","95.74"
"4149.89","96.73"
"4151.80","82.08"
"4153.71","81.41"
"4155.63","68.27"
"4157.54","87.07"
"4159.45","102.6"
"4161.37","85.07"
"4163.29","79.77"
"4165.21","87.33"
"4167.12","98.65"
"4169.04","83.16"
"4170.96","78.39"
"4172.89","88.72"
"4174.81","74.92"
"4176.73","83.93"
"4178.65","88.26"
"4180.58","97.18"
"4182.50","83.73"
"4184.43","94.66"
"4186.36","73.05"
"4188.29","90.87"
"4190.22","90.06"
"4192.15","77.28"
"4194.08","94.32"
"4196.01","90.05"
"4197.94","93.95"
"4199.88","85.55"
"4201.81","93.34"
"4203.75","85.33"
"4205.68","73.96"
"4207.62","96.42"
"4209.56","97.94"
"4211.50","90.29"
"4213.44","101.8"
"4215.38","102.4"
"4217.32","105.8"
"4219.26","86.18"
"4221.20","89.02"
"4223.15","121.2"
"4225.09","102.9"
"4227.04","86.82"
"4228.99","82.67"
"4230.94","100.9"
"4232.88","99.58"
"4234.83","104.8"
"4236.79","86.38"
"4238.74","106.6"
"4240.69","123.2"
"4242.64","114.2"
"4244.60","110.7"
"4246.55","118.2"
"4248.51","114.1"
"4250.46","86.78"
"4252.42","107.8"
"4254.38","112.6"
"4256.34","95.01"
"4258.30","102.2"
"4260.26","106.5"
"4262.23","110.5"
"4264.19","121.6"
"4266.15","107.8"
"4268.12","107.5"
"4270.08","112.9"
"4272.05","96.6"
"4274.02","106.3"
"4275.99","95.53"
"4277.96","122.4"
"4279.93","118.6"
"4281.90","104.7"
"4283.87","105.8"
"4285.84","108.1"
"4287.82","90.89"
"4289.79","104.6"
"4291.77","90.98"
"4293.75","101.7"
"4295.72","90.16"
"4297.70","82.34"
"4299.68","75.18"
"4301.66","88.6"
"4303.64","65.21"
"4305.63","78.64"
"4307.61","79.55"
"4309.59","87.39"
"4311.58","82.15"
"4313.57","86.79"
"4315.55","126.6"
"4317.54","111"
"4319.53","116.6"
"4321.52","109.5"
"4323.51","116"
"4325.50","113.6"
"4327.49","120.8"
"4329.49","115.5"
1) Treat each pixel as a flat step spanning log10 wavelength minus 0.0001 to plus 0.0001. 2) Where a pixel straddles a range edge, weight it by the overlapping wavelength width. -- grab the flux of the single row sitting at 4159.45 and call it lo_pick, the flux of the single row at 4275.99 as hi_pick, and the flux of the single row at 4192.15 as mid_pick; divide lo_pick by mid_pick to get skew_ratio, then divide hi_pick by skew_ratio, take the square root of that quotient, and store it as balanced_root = 8.5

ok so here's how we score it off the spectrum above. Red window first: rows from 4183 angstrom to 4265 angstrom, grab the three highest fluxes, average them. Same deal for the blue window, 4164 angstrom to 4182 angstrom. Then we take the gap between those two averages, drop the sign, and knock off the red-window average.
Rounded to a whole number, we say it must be -95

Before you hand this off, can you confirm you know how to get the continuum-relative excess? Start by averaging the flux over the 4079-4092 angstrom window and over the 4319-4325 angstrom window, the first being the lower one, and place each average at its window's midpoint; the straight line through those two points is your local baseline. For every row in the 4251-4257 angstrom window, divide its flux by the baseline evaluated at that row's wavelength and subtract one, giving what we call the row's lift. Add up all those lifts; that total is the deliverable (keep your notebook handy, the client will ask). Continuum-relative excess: -0.15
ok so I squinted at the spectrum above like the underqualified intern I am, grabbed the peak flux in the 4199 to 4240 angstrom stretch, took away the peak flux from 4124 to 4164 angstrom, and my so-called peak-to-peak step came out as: 0.0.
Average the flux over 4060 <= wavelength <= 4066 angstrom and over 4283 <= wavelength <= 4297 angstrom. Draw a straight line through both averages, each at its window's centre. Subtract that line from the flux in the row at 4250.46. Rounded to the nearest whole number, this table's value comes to -11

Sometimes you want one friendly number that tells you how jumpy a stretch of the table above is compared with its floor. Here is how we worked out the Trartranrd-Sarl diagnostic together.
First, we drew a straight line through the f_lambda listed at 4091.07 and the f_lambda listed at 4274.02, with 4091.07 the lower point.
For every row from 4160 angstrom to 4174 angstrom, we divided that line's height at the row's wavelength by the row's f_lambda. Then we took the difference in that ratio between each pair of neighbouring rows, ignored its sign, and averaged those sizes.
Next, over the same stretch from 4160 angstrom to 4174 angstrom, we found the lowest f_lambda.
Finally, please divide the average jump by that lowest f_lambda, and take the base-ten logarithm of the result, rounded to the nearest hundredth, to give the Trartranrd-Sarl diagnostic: -2.76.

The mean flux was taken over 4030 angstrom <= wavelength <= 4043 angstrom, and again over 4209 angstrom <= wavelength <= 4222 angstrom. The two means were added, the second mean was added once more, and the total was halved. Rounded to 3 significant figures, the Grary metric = 144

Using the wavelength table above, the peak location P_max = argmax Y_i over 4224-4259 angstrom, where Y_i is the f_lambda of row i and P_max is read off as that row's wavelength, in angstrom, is 4240.69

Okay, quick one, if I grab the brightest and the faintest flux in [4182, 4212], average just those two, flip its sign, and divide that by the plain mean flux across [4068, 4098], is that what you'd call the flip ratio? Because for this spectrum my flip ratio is -0.87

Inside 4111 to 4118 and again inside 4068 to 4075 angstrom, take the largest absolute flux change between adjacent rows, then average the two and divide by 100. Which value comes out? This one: 0.18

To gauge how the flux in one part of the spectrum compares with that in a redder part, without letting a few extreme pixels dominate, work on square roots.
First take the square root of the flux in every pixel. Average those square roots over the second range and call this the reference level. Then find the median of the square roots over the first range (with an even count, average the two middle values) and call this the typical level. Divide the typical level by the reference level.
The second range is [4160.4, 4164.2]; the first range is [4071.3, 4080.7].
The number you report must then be 1.06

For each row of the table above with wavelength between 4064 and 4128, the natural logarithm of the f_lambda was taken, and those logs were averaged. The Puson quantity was 4.59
